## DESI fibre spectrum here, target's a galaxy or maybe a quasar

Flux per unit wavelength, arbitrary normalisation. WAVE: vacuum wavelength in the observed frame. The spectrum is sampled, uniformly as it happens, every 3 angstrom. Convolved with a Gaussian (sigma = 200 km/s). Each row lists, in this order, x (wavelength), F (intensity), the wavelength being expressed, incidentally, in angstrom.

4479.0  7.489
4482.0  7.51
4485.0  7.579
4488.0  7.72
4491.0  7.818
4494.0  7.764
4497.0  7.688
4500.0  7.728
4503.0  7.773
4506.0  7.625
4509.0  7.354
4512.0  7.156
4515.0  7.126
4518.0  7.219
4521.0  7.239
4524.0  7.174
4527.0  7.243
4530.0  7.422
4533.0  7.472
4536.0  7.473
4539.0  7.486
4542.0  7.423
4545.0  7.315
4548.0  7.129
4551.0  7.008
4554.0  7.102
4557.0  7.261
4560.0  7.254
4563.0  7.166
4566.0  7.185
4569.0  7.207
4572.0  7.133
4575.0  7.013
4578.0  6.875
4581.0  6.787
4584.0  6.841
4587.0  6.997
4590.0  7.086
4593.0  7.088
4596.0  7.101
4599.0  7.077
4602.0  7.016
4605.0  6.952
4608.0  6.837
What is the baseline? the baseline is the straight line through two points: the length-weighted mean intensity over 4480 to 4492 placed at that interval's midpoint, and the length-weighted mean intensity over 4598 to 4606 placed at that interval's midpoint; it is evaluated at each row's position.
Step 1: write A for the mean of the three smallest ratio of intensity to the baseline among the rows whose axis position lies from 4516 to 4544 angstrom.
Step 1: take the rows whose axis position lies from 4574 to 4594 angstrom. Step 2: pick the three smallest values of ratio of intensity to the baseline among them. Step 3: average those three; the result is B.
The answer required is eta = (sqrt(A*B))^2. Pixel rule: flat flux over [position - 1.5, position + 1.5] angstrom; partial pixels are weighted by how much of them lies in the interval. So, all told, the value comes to 0.93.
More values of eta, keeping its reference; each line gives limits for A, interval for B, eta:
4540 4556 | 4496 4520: 0.93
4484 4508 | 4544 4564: 0.98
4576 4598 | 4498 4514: 0.94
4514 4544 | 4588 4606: 0.96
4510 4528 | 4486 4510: 0.96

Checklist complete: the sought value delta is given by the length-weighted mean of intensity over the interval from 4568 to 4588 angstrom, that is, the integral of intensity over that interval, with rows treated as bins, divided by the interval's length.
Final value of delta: 6.97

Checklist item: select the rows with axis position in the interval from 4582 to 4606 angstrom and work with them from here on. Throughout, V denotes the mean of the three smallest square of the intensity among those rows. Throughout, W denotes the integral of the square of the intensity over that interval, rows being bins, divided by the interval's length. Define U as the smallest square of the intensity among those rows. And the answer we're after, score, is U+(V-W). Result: 45.6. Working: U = 46.8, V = 48.0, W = 49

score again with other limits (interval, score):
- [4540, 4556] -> 47.3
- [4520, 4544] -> 49.3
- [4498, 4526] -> 47.4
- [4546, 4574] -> 48.0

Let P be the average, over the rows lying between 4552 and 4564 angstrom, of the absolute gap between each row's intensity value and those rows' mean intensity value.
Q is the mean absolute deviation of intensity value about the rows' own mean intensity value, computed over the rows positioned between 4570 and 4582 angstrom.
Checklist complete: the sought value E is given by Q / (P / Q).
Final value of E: 0.24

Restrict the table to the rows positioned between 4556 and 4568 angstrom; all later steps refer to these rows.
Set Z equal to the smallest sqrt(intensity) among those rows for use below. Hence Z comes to 2.68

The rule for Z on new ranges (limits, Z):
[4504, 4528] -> 2.67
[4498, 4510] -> 2.71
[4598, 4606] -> 2.64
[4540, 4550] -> 2.67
